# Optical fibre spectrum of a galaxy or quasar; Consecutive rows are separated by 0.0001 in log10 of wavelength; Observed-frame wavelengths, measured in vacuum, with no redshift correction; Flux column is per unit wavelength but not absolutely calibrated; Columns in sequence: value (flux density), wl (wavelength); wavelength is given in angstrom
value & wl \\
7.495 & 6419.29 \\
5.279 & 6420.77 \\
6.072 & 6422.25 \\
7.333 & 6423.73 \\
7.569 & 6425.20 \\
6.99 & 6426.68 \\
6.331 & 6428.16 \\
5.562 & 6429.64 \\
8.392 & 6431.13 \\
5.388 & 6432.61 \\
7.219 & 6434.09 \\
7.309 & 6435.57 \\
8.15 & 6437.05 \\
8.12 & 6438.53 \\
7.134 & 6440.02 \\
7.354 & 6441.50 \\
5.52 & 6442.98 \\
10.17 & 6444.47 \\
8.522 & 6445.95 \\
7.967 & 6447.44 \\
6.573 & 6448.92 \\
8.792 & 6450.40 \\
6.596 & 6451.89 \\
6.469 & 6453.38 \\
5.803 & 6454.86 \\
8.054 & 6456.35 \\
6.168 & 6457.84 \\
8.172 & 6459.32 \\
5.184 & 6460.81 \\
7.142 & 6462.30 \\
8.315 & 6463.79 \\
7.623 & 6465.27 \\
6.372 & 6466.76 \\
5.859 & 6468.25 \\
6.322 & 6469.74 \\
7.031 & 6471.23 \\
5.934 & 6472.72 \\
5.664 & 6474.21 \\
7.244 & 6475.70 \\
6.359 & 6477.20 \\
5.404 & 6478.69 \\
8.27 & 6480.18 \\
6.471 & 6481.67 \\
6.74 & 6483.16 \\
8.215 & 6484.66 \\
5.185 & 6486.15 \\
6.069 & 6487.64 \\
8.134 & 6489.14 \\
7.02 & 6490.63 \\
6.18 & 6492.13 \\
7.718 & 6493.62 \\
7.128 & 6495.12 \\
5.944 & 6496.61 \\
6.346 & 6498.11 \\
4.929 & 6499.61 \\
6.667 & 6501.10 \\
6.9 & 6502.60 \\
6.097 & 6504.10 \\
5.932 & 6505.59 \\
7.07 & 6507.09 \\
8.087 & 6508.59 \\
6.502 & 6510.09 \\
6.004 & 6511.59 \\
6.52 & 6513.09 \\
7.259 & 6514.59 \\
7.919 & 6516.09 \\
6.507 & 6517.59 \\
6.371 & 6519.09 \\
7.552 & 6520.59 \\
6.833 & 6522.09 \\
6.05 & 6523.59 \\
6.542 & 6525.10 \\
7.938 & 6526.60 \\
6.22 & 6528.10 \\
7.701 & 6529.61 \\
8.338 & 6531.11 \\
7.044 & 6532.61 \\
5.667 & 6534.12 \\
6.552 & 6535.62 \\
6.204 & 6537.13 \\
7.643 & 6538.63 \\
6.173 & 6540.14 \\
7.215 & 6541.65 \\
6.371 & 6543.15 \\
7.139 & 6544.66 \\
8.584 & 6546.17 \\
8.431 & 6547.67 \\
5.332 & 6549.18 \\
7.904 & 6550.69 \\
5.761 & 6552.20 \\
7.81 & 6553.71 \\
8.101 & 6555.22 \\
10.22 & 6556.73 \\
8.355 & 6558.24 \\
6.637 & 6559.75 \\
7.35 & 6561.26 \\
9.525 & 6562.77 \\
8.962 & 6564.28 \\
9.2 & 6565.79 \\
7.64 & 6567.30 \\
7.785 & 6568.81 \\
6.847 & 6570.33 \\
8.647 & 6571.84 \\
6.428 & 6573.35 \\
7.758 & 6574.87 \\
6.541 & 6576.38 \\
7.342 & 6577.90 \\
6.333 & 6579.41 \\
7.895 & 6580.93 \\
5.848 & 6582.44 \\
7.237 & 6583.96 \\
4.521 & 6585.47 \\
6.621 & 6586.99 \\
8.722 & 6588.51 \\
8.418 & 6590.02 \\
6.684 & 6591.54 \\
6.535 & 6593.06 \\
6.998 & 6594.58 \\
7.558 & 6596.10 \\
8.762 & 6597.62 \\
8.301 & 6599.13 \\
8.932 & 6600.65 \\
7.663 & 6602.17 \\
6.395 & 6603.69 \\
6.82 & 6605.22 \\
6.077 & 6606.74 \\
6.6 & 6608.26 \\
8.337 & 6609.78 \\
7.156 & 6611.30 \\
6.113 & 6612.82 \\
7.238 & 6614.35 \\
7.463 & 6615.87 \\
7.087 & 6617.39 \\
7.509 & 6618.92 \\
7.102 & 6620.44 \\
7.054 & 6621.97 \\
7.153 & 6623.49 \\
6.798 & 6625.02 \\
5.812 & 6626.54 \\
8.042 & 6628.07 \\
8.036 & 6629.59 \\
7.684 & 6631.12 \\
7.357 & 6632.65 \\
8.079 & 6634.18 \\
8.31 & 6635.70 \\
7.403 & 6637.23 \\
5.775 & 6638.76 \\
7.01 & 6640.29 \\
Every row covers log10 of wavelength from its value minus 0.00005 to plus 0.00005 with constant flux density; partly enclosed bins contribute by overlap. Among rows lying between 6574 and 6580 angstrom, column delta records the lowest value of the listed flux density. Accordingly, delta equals 6.333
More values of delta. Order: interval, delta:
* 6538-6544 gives 6.173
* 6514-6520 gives 6.371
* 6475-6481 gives 5.404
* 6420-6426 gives 5.279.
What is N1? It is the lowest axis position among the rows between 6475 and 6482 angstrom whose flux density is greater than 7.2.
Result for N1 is 6475.70 angstrom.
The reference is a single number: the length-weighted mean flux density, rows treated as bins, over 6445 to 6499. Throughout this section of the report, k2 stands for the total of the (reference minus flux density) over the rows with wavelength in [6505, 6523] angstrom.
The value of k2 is -0.1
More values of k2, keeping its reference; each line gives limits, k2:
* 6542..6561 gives -8.2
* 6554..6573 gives -16.9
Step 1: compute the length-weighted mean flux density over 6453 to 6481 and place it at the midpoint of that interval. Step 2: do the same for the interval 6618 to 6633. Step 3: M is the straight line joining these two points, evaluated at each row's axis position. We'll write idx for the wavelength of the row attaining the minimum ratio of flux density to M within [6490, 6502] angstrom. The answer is 6499.61 angstrom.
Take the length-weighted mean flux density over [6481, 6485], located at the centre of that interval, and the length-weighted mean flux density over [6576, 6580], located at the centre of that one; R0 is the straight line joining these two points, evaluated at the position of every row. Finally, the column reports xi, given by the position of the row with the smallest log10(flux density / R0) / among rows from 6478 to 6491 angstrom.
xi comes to 6486.15 angstrom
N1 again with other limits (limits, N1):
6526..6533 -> 6526.60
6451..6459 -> 6456.35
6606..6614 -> 6609.78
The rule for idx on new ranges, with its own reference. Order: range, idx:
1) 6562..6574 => 6573.35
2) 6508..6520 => 6511.59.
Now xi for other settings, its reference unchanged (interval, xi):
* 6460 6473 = 6460.81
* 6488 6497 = 6496.61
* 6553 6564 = 6559.75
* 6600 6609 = 6606.74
